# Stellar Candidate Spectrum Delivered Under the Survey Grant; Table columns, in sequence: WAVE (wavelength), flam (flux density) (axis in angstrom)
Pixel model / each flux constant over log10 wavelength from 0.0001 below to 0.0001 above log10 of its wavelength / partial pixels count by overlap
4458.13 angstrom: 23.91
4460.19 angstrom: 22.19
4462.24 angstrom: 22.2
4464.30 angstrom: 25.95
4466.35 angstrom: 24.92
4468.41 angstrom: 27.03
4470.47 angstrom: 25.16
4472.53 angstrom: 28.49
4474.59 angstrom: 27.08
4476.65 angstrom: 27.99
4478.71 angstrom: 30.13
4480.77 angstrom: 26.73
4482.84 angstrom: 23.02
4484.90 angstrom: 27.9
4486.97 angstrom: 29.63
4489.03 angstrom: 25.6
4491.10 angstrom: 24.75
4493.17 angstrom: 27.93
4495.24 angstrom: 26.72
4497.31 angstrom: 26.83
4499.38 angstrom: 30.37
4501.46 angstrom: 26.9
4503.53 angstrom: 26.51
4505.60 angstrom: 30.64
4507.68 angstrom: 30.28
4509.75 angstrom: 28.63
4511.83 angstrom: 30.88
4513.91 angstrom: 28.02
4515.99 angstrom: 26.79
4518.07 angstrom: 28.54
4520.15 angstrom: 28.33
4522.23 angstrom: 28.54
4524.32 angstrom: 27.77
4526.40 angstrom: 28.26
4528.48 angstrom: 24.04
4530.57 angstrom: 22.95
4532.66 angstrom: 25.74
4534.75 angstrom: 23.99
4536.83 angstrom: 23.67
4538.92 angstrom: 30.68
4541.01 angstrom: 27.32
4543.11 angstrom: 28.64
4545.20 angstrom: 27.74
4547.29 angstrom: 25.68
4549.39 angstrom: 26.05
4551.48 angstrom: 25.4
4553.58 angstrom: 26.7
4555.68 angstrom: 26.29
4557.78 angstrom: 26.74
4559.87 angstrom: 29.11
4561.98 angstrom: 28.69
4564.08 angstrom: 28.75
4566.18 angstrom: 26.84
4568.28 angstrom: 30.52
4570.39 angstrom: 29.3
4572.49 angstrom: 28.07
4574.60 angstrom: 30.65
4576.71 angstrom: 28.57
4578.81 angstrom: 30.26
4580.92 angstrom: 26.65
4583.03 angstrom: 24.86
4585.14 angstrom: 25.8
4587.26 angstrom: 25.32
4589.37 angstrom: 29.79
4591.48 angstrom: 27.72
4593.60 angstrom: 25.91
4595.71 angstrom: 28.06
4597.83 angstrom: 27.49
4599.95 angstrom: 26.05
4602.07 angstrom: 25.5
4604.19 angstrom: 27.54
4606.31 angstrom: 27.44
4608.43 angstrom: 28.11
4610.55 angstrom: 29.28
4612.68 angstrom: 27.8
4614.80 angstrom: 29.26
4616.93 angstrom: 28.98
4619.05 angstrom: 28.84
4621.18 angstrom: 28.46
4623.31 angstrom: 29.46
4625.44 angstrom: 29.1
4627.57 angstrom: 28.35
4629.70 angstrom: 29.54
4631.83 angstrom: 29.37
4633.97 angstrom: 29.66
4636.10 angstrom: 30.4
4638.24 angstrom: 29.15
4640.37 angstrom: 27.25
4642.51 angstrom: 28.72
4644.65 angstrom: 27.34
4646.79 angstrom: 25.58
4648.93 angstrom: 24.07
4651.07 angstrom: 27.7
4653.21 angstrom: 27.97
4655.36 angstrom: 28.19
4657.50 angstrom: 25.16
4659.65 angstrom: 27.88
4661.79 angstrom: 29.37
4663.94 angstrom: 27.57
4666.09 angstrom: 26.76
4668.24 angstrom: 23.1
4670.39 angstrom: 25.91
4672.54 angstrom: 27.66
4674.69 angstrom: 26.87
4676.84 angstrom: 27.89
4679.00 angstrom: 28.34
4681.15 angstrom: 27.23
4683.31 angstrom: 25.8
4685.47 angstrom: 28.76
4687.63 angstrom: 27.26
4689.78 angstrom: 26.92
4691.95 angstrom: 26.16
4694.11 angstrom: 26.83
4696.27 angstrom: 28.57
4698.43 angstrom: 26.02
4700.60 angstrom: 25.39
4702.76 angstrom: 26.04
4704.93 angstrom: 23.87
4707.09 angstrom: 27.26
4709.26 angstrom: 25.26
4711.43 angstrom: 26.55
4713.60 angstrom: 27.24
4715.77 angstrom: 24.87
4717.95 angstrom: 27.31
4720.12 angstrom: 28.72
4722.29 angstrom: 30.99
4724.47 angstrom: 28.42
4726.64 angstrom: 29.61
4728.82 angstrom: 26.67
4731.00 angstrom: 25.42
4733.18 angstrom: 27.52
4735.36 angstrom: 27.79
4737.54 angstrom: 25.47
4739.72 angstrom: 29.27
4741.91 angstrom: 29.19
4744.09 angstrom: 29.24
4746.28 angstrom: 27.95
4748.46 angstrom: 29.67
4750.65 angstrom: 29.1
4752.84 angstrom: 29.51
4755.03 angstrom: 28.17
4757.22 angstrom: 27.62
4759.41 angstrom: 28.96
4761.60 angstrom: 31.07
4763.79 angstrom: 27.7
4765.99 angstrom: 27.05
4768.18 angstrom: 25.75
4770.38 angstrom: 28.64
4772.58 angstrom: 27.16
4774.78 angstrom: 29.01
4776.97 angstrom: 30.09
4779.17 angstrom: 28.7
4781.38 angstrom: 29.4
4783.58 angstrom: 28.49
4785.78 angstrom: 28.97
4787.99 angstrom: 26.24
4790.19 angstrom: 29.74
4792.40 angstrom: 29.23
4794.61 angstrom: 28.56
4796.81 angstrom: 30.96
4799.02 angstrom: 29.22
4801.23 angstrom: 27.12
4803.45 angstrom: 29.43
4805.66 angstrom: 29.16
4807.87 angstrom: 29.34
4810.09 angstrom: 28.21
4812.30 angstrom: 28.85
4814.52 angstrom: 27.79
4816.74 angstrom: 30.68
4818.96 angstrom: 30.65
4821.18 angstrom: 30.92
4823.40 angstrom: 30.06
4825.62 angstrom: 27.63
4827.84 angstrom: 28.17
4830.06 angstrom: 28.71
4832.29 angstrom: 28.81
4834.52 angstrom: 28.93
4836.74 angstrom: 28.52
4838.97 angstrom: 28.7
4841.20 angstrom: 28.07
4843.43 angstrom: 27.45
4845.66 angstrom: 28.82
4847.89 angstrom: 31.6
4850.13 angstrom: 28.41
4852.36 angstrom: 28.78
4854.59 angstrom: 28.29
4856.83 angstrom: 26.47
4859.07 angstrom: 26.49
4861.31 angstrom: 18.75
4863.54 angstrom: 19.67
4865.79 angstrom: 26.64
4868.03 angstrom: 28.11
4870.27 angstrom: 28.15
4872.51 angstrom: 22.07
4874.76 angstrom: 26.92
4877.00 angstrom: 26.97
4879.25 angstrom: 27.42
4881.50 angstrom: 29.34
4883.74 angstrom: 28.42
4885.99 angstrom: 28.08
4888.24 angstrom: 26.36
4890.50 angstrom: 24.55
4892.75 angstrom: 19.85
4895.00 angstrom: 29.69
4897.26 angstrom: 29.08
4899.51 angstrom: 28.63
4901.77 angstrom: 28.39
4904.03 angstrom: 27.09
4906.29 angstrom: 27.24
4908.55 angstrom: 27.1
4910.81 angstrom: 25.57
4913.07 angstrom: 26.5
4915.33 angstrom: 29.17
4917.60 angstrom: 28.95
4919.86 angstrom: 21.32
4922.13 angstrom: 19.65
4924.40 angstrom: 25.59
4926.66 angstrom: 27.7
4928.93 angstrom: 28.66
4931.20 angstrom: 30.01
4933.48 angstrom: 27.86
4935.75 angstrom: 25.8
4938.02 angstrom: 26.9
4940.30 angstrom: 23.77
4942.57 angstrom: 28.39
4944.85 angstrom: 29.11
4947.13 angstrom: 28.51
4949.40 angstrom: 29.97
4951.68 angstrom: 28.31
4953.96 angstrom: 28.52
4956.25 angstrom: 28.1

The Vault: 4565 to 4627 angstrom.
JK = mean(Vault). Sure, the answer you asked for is 28.0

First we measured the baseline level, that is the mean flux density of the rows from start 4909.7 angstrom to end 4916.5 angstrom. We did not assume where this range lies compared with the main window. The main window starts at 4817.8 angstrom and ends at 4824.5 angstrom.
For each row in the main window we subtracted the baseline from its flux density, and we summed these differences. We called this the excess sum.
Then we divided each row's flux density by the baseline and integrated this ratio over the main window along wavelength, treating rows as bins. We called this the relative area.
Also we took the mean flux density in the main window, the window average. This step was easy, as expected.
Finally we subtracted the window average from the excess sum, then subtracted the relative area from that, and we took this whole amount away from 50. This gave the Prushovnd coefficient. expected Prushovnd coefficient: 77.7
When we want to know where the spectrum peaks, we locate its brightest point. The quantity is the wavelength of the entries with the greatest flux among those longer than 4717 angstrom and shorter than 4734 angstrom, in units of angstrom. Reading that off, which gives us 4722.29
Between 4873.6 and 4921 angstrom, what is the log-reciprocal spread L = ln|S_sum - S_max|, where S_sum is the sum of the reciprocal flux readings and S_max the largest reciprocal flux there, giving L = -0.31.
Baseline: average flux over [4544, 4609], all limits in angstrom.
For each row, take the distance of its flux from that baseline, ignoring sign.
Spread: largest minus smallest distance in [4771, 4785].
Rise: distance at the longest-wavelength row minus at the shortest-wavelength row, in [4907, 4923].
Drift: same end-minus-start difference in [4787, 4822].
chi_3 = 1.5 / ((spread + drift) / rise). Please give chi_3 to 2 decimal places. 2.47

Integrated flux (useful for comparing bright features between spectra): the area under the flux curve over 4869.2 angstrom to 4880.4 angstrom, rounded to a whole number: 295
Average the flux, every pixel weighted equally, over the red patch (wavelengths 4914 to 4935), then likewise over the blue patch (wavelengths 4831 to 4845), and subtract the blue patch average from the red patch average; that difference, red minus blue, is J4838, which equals -1.9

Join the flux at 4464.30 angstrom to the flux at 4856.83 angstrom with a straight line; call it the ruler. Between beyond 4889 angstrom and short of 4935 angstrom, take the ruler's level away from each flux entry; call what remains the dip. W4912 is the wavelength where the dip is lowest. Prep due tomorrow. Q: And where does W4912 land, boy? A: 4922.13 angstrom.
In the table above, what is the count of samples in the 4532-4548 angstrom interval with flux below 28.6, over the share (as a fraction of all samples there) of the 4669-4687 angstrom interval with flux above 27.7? 16.0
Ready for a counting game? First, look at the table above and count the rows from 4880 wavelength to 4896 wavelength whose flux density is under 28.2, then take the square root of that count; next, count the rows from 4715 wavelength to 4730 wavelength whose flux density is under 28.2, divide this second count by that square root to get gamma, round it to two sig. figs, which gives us 1.5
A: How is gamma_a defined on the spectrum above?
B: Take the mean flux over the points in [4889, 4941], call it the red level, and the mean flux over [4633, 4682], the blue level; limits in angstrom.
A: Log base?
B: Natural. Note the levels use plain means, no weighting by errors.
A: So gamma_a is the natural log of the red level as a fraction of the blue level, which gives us -0.03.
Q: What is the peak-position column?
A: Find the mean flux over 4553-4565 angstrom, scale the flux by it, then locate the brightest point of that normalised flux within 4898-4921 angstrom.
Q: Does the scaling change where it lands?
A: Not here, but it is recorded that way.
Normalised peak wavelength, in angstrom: 4915.33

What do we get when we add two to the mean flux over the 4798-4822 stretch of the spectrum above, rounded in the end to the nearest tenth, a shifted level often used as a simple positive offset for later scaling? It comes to 31.2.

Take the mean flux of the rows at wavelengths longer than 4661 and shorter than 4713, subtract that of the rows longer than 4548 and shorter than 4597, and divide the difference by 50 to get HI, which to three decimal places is -0.019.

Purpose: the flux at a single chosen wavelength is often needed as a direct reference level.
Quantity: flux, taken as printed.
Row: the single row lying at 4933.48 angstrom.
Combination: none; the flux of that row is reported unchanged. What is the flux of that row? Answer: 27.86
